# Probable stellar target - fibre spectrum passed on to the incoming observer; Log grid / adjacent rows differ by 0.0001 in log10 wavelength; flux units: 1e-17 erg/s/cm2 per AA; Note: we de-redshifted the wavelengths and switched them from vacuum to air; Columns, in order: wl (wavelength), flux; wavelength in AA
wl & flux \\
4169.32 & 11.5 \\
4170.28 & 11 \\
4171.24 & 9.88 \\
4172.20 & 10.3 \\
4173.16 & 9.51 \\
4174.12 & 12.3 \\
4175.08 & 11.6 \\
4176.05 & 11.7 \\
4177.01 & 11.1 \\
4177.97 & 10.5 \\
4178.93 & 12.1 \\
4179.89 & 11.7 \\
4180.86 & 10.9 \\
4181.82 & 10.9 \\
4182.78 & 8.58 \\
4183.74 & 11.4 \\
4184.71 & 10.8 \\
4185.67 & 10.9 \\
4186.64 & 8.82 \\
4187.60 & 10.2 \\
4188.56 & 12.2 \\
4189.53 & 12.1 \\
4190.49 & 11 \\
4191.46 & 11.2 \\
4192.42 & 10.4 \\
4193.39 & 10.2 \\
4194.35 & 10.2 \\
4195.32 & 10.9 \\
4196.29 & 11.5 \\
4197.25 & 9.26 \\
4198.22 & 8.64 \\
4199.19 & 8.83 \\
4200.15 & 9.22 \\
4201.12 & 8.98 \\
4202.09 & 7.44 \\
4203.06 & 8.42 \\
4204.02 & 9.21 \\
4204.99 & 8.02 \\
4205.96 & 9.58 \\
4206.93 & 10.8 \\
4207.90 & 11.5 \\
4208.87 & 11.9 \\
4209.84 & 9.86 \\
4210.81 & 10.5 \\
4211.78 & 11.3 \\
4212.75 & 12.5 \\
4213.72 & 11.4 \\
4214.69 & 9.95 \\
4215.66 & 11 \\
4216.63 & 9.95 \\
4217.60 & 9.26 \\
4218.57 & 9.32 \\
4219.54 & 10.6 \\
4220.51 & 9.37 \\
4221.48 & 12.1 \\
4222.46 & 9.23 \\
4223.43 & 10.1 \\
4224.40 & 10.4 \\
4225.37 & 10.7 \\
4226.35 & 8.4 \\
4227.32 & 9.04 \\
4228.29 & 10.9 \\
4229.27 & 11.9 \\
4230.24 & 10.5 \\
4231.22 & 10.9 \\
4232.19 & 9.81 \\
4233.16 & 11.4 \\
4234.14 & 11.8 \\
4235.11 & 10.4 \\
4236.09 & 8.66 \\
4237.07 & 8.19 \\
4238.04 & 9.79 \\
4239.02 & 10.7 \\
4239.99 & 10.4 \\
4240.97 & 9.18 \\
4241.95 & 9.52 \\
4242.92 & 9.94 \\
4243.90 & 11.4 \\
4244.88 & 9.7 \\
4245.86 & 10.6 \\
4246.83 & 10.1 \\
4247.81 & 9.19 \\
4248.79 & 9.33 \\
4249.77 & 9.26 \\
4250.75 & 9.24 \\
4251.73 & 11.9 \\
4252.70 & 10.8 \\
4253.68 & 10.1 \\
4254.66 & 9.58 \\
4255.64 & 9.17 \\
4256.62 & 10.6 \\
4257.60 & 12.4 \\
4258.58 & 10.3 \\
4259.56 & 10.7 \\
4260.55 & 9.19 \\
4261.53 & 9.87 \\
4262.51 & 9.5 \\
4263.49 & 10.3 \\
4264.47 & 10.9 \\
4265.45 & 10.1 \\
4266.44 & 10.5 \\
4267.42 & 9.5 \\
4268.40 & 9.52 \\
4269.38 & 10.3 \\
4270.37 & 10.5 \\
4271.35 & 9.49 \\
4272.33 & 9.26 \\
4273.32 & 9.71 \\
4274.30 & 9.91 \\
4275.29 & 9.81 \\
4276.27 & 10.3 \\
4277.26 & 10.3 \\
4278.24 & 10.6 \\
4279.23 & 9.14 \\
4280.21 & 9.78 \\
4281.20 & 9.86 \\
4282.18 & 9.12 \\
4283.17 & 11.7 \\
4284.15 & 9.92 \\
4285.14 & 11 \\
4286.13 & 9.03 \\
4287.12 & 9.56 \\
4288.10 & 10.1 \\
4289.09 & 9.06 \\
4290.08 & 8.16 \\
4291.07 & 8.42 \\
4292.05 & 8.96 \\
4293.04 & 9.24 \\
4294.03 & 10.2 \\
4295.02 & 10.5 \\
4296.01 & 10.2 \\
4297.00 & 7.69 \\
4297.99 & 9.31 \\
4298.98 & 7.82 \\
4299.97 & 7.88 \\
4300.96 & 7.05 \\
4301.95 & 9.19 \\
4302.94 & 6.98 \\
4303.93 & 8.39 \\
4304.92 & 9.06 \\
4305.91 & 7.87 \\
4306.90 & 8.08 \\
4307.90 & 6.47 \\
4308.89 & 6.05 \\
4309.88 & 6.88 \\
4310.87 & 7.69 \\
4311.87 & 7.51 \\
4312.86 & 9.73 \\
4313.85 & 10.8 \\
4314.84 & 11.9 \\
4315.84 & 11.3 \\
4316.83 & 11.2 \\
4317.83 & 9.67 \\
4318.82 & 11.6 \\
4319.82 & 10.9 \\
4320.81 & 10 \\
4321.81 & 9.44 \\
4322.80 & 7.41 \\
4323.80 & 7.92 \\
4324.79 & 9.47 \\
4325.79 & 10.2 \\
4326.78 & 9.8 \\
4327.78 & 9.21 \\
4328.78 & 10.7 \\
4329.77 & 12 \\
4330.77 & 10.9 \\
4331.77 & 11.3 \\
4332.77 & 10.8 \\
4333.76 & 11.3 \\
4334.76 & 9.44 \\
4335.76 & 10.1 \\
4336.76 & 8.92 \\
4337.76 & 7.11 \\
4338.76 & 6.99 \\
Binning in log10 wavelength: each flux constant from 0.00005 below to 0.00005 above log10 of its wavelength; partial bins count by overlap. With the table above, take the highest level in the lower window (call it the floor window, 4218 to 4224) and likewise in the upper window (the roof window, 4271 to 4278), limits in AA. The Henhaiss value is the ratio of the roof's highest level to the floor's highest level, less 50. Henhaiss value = -49.1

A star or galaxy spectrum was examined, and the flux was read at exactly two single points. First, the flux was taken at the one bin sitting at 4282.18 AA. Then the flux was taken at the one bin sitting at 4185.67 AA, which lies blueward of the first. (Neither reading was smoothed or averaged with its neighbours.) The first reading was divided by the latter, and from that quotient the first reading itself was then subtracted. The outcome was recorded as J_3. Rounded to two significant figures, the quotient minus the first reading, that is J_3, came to -8.3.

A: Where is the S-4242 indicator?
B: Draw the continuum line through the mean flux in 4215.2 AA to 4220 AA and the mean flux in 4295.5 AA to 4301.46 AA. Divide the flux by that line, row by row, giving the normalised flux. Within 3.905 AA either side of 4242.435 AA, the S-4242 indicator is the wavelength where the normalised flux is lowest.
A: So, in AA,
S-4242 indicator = 4240.97 AA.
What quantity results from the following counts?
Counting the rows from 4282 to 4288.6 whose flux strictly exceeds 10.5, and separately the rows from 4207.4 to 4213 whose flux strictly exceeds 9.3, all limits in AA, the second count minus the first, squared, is 16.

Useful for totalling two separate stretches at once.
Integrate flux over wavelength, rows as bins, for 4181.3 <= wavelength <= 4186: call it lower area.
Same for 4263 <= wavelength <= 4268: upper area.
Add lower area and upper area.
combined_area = 101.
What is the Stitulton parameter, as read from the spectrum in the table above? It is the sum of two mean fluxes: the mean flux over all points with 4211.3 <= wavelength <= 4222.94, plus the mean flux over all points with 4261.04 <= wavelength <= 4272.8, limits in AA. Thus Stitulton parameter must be 20.5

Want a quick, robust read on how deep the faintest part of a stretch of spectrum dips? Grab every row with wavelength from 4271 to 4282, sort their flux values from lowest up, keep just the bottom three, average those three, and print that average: 9.3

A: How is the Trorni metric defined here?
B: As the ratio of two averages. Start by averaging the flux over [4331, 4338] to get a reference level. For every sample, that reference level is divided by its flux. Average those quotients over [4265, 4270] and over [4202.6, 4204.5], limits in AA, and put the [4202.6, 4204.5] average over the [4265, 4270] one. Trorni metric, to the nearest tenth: 1.1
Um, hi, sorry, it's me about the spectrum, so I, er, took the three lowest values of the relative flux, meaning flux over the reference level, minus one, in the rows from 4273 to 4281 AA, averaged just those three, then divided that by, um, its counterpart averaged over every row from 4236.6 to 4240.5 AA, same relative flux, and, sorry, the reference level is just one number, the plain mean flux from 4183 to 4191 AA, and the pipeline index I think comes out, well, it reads 1.2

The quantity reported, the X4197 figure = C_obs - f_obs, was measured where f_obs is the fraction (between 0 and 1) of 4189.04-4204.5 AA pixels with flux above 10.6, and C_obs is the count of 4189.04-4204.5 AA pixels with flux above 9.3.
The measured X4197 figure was 7.7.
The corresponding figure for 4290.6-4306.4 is 4.0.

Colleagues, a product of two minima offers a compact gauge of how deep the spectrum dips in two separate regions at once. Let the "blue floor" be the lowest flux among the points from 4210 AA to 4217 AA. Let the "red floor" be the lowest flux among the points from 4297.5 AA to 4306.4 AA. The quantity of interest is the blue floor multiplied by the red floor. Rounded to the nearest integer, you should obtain 69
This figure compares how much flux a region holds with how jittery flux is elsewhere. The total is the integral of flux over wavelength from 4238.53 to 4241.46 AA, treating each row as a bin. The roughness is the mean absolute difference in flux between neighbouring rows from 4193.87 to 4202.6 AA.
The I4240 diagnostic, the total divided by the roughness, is 36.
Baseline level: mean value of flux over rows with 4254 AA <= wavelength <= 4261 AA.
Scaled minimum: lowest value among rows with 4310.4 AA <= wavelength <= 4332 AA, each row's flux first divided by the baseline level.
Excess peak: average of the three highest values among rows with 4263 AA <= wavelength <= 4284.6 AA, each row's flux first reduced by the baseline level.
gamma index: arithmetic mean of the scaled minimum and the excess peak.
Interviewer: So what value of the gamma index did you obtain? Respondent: 0.76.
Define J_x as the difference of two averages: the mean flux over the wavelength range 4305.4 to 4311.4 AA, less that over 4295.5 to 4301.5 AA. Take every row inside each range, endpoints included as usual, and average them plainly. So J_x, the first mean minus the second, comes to -1.2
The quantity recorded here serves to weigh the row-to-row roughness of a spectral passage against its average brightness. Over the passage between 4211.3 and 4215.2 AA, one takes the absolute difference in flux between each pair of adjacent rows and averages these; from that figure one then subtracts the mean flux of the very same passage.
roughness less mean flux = -10.0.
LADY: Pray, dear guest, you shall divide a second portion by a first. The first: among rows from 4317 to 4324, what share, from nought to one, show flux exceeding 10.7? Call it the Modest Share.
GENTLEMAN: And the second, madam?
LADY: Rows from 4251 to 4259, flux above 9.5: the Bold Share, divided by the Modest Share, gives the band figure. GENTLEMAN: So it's 3.1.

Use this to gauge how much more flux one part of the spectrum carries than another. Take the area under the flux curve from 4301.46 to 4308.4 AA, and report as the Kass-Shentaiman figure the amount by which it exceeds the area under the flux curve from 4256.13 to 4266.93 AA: -57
